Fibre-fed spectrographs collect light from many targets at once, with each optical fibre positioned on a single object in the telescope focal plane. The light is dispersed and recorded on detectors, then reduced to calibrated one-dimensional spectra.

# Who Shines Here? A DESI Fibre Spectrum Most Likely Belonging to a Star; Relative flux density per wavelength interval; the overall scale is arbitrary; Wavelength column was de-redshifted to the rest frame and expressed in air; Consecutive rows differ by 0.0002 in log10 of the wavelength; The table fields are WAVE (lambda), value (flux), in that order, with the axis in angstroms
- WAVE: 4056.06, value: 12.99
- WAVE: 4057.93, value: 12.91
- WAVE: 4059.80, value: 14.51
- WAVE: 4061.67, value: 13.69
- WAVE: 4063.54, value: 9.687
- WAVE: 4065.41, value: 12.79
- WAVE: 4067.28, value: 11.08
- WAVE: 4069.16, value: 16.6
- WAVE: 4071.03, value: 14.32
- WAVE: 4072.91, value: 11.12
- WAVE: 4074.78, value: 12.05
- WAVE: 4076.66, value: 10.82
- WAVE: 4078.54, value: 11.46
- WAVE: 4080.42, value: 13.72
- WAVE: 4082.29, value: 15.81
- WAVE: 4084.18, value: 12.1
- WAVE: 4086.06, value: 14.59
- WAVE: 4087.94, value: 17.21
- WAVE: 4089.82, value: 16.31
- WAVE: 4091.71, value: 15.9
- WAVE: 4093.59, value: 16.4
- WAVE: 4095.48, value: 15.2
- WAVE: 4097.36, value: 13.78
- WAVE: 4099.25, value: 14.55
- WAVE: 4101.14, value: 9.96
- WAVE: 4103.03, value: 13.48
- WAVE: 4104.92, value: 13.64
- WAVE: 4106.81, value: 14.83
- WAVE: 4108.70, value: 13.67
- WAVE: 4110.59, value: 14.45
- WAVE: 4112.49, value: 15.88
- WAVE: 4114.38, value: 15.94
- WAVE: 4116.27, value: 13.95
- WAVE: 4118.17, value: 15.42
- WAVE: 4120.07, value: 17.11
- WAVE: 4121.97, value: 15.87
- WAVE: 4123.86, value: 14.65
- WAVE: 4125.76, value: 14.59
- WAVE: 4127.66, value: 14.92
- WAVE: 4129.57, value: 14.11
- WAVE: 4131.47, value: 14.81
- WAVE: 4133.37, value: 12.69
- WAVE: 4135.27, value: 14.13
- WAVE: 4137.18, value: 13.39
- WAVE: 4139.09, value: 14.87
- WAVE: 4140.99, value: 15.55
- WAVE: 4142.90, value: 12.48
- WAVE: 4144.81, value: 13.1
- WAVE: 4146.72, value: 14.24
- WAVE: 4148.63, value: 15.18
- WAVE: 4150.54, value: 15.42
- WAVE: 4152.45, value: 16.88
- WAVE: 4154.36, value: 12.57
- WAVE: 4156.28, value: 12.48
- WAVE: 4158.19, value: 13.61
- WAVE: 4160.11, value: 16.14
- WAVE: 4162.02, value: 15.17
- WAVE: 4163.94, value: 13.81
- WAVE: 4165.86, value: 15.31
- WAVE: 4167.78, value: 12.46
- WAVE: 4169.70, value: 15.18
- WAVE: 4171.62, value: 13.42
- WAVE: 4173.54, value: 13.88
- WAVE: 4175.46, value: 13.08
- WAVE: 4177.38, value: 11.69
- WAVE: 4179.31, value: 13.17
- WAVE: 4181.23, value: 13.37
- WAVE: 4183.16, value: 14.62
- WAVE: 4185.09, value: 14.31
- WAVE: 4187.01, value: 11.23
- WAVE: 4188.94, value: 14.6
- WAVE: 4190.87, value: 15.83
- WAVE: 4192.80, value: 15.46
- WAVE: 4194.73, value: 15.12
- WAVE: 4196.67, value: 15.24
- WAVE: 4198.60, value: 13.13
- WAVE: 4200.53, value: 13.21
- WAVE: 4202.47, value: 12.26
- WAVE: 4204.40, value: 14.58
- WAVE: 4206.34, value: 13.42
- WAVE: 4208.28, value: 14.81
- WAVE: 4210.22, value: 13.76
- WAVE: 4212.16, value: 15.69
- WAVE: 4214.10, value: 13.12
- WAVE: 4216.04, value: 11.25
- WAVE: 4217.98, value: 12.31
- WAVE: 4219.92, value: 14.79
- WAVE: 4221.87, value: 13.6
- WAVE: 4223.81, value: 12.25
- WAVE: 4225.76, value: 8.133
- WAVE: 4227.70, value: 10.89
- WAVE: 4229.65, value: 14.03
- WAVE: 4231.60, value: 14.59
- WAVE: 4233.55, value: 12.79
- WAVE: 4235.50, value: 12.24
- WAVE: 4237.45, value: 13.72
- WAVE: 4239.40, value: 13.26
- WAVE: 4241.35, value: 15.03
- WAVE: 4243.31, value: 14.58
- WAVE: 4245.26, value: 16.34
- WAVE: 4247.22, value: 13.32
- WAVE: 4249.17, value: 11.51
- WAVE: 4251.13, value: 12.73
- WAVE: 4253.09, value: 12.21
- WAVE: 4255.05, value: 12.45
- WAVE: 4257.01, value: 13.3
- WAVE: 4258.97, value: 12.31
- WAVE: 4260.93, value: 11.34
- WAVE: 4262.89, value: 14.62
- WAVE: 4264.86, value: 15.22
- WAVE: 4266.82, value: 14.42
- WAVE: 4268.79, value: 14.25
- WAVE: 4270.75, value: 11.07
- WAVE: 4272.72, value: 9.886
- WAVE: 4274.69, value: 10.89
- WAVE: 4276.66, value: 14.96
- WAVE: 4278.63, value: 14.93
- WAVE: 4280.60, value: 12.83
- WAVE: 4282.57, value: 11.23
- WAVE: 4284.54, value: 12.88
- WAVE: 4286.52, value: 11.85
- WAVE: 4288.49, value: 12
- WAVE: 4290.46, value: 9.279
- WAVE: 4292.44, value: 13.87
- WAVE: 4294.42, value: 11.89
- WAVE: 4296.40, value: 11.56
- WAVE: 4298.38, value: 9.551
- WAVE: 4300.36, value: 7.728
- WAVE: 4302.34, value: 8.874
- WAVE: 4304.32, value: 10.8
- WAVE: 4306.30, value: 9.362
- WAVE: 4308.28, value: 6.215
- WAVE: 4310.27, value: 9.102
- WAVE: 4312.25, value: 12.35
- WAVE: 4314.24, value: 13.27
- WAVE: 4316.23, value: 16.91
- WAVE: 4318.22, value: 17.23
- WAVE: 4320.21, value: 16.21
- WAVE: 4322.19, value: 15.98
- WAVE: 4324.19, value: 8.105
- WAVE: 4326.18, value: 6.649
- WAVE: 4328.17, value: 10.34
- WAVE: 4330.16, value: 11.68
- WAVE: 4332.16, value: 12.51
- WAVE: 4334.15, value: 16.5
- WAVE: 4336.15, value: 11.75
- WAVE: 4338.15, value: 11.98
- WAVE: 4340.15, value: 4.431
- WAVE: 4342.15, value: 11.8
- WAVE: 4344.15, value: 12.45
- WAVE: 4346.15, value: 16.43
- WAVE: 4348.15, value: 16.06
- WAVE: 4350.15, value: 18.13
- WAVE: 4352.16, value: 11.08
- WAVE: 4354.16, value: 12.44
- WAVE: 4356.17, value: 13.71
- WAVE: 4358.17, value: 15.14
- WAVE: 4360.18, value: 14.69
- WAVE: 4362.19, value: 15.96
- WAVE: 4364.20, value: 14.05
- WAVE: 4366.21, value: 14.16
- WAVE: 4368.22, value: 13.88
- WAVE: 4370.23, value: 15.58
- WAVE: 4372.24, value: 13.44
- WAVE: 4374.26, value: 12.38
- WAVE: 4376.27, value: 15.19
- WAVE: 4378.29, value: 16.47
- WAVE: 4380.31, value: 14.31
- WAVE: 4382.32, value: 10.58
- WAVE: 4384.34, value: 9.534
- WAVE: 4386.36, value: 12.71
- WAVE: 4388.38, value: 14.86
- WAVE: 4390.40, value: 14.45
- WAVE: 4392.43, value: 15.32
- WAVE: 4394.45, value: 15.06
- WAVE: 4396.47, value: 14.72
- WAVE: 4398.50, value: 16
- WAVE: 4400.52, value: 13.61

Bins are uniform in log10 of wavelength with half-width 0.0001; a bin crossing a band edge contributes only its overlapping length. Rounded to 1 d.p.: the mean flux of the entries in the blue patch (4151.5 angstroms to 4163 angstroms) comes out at 14.5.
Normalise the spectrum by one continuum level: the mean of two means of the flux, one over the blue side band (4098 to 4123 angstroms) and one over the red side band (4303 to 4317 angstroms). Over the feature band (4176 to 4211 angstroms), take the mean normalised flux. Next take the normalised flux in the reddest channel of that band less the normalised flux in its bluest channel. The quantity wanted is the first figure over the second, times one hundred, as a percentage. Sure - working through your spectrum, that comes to 670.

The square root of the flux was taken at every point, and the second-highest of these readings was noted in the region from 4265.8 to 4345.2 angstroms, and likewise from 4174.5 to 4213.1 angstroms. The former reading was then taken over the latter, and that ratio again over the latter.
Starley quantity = 0.262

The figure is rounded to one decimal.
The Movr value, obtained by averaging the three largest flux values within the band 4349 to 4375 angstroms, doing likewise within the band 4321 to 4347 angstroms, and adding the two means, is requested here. 32.9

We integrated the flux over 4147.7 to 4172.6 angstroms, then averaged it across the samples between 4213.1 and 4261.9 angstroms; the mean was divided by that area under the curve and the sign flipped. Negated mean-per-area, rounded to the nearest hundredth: -0.04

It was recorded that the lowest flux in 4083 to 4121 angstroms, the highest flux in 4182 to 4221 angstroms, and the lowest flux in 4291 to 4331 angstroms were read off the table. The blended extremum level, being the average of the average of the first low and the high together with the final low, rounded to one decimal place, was 9.6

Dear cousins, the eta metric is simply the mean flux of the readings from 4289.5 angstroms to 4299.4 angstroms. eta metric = 11.2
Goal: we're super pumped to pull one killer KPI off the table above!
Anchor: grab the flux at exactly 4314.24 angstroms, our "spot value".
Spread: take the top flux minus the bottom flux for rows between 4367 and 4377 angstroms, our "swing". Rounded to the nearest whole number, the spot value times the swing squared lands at 136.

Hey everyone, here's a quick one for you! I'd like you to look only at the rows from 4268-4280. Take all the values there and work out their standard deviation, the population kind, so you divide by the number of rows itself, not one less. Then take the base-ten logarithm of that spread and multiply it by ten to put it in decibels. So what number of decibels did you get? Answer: 3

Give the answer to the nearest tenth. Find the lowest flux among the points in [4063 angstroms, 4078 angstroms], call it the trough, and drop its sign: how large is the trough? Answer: 9.7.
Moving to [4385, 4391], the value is 12.7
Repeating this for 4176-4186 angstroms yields 11.7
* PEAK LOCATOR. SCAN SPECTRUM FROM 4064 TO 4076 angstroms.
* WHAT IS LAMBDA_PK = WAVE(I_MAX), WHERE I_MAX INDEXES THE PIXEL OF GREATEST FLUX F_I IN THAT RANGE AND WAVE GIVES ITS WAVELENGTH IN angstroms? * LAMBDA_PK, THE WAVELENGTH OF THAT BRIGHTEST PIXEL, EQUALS 4069.16 angstroms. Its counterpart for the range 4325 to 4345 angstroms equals 4334.15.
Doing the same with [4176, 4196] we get 4190.87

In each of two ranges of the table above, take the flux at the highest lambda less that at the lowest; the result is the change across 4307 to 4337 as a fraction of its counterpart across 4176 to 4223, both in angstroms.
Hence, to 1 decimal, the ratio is 2.9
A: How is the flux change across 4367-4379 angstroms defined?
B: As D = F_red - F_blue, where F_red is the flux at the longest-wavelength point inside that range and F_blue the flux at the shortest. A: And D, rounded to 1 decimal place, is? 2.6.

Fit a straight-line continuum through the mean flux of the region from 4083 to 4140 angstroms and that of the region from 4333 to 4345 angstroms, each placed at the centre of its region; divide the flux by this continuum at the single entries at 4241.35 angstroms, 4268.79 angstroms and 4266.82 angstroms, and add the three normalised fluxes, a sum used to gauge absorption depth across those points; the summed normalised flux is 3.47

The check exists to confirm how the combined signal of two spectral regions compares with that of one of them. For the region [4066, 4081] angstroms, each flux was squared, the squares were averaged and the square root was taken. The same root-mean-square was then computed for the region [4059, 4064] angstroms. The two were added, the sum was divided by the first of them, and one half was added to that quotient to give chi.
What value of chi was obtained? 2.50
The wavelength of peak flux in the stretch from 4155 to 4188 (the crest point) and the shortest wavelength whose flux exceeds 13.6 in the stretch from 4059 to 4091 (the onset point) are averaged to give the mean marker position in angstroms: 4110.0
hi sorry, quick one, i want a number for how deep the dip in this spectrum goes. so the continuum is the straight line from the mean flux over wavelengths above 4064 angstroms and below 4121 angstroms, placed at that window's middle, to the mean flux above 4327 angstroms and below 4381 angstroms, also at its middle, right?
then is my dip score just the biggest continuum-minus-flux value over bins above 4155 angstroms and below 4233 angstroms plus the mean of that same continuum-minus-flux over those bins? 6.0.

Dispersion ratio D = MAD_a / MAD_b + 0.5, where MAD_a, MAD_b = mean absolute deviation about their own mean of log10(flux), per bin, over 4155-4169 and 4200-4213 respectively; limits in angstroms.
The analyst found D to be 1.8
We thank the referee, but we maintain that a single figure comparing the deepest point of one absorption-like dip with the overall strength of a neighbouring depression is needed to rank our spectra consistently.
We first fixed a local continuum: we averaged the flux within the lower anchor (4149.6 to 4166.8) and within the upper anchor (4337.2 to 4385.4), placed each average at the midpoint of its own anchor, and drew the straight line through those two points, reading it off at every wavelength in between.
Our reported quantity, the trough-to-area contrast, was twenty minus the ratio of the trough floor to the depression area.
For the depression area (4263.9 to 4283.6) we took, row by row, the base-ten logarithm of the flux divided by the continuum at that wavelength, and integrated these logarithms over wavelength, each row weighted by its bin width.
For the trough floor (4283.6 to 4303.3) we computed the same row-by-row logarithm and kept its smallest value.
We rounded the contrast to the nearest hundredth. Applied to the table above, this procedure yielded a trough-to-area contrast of 19.66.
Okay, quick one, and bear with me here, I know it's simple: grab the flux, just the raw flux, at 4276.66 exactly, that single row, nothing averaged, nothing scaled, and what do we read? 14.96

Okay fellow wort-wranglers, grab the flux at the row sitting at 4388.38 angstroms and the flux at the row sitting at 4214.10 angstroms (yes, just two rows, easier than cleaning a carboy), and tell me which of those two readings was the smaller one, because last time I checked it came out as 13.1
